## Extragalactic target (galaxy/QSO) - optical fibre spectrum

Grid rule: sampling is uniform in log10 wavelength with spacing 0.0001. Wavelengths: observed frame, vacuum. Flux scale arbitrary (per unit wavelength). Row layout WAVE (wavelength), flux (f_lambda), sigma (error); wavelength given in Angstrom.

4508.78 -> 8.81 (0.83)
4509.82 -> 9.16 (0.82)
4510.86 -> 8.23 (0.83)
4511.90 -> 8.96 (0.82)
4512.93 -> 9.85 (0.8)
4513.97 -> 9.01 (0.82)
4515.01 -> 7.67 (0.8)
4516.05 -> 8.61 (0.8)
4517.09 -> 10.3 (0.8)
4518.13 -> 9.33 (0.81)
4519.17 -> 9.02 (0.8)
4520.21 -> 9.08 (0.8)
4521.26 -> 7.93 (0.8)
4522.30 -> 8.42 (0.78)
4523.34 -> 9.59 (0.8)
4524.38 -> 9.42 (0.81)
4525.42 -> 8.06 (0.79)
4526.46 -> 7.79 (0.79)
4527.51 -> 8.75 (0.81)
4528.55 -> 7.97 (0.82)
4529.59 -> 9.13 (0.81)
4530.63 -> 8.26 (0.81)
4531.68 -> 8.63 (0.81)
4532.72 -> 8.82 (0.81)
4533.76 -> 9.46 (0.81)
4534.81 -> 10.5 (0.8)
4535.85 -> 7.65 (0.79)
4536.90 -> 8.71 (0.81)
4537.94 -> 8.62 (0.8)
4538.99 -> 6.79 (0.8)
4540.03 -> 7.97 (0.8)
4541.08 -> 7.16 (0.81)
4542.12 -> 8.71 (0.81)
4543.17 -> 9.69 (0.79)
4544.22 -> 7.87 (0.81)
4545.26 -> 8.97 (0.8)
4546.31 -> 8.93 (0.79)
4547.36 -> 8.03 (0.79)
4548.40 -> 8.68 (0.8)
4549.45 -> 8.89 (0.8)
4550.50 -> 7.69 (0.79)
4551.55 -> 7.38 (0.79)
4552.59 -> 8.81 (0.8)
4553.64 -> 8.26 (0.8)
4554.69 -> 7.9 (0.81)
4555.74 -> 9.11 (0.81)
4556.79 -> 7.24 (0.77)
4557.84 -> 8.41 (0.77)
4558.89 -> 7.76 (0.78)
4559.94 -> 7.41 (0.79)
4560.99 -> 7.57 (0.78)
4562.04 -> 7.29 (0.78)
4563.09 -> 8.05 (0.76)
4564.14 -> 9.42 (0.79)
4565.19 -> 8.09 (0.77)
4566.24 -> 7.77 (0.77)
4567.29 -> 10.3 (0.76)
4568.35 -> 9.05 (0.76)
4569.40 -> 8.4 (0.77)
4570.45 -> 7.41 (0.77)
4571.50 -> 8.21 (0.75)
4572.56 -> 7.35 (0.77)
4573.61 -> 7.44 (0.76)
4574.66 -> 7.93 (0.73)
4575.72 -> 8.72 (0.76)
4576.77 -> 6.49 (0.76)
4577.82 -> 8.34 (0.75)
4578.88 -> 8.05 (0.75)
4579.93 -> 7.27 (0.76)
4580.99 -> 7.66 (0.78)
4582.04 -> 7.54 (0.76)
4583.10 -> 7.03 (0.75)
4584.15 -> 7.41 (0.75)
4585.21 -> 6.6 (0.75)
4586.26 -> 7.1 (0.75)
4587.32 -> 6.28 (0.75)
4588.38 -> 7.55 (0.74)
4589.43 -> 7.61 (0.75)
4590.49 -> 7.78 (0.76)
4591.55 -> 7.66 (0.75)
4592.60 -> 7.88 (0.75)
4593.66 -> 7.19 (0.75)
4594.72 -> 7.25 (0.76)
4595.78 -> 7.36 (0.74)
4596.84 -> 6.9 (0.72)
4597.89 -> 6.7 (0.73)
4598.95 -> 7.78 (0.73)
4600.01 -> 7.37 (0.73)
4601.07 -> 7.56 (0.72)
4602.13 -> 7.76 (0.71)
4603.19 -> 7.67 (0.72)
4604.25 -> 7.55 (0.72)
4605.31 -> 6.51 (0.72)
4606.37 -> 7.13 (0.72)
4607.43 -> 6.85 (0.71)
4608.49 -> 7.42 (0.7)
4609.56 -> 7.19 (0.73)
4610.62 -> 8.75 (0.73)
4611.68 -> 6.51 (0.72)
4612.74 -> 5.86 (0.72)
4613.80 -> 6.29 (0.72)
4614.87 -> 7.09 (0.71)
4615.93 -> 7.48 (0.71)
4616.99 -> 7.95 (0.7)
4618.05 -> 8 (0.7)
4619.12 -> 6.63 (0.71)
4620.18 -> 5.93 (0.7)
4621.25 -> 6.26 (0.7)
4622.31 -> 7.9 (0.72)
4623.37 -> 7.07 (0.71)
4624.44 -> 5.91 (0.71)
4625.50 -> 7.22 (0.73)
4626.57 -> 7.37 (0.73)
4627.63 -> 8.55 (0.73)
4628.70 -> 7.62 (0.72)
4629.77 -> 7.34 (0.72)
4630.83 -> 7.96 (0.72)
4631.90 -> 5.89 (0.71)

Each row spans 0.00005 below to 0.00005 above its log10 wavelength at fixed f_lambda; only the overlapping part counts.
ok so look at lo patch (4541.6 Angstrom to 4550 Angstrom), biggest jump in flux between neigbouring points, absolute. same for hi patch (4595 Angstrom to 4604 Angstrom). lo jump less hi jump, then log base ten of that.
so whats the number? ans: -0.13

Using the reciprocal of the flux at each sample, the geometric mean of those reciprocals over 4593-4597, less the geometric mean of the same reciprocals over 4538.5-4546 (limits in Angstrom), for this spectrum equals 0.016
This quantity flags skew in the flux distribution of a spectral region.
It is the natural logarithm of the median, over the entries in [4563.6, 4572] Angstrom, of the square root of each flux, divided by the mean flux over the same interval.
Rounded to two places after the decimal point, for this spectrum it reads -1.09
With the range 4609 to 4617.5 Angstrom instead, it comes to -0.98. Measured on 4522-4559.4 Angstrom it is -1.06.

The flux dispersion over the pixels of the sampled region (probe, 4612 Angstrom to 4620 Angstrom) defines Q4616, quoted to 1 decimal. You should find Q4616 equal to 0.8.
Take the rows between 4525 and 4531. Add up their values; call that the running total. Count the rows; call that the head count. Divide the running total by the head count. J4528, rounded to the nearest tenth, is 8.3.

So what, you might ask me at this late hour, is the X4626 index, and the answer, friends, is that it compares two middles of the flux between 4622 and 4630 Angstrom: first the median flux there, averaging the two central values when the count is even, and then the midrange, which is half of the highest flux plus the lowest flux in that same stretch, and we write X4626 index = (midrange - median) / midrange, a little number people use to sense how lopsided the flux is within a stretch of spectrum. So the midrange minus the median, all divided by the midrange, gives -0.017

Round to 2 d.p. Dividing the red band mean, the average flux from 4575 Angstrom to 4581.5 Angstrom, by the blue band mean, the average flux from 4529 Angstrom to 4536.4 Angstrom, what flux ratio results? 0.87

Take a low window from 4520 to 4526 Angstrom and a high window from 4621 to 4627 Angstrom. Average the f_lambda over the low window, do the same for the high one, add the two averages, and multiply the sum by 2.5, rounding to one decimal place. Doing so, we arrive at 39.3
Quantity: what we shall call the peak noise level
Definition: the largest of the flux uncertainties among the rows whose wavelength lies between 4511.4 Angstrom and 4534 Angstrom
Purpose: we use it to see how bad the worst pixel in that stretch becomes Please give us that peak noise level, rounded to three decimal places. 0.820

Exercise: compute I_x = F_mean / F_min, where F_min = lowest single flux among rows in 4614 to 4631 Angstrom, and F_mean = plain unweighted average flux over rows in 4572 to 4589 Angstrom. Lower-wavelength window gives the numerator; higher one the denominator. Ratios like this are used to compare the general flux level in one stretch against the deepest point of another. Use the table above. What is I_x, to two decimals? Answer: 1.26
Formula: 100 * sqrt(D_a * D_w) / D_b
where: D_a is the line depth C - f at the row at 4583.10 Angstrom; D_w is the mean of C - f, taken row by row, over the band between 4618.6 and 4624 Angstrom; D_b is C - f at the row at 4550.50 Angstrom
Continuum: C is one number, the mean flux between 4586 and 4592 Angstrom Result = -115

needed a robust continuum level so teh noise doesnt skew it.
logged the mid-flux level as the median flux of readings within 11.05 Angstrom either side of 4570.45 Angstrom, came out 7.9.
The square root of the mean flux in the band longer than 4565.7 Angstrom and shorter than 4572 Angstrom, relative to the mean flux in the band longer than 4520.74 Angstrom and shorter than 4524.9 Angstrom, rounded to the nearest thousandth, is 0.330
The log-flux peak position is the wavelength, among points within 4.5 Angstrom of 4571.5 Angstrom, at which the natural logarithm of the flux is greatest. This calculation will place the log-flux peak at 4567.29 Angstrom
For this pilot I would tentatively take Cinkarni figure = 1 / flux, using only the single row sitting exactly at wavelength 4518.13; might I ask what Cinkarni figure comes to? 0.107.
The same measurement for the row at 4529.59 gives 0.110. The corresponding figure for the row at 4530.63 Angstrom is 0.121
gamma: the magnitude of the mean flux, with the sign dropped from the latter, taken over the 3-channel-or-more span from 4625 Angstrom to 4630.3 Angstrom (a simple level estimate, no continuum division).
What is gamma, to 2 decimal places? 7.62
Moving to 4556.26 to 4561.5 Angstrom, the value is 7.68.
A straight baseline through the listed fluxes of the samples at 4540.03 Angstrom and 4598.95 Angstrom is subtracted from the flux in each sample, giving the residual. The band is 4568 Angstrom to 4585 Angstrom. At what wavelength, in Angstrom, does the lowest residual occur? 4576.77 Angstrom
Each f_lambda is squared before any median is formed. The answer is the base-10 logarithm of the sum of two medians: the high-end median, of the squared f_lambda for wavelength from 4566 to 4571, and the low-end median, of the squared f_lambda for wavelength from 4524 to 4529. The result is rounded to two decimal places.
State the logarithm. 2.13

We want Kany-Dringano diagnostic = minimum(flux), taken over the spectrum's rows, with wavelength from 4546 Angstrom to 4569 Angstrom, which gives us 7.24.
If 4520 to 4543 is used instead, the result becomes 6.79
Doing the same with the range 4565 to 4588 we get 6.28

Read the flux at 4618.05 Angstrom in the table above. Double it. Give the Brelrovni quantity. 16.0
